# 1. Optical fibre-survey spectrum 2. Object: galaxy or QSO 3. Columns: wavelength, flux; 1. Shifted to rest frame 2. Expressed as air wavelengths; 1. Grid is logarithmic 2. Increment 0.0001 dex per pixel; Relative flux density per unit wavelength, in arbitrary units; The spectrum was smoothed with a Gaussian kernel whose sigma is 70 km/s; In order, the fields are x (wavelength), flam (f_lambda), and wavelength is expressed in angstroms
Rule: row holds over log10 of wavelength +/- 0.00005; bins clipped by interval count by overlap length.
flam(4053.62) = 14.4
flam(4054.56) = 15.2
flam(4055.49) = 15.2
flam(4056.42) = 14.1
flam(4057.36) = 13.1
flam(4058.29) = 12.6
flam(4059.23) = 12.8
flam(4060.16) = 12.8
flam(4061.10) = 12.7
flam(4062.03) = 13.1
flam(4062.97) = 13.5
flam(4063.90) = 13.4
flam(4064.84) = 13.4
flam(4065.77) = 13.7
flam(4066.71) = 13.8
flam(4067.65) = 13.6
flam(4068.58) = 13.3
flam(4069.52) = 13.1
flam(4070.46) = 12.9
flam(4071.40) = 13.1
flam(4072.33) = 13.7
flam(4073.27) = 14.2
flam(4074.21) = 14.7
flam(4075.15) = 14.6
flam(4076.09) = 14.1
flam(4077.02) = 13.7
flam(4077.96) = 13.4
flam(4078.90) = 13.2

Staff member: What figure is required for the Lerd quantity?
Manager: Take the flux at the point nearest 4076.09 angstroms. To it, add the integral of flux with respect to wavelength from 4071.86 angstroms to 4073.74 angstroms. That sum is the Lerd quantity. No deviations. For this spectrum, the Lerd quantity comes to 40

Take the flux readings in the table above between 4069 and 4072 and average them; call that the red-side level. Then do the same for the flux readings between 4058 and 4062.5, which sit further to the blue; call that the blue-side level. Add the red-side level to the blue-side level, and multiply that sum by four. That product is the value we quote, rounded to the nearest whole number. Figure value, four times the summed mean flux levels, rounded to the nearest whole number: 103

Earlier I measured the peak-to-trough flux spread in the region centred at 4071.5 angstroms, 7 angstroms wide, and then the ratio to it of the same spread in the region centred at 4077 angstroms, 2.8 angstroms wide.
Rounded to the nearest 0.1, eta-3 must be 0.4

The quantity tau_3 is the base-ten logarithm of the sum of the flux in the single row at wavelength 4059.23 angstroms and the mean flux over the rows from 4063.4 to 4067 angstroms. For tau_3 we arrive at 1.42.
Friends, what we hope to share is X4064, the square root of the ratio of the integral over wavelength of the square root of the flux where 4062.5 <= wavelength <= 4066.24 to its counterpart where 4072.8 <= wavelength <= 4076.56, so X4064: 0.98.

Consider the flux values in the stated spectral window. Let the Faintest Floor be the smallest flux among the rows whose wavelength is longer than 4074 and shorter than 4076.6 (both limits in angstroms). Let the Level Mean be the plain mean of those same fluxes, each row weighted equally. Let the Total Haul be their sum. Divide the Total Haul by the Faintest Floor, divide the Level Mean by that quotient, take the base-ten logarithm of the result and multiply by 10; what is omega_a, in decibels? 6.72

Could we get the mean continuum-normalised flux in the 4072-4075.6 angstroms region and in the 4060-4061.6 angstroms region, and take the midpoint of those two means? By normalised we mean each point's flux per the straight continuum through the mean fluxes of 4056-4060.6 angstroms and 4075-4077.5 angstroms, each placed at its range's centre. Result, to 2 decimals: 0.99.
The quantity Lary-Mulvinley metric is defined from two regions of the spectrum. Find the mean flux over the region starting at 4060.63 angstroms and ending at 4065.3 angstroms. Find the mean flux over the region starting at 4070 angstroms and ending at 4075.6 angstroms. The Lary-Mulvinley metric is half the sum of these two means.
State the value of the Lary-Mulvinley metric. 13.5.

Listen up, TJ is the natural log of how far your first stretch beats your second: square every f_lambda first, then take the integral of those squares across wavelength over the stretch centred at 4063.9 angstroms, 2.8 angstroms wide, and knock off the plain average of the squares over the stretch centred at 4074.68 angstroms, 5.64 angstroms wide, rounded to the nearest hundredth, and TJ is 5.72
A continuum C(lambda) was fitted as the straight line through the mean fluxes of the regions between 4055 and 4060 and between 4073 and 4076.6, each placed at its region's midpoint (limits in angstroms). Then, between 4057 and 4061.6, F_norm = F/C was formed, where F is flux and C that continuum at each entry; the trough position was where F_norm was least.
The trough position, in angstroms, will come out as 4061.10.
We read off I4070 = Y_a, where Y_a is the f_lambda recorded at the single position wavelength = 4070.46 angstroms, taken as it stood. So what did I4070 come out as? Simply 12.9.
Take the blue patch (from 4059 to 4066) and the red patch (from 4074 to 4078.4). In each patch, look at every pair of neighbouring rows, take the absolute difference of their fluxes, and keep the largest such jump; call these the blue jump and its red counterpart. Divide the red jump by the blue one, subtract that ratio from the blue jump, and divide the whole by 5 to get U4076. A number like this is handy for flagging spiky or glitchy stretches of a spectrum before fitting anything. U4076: -0.17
